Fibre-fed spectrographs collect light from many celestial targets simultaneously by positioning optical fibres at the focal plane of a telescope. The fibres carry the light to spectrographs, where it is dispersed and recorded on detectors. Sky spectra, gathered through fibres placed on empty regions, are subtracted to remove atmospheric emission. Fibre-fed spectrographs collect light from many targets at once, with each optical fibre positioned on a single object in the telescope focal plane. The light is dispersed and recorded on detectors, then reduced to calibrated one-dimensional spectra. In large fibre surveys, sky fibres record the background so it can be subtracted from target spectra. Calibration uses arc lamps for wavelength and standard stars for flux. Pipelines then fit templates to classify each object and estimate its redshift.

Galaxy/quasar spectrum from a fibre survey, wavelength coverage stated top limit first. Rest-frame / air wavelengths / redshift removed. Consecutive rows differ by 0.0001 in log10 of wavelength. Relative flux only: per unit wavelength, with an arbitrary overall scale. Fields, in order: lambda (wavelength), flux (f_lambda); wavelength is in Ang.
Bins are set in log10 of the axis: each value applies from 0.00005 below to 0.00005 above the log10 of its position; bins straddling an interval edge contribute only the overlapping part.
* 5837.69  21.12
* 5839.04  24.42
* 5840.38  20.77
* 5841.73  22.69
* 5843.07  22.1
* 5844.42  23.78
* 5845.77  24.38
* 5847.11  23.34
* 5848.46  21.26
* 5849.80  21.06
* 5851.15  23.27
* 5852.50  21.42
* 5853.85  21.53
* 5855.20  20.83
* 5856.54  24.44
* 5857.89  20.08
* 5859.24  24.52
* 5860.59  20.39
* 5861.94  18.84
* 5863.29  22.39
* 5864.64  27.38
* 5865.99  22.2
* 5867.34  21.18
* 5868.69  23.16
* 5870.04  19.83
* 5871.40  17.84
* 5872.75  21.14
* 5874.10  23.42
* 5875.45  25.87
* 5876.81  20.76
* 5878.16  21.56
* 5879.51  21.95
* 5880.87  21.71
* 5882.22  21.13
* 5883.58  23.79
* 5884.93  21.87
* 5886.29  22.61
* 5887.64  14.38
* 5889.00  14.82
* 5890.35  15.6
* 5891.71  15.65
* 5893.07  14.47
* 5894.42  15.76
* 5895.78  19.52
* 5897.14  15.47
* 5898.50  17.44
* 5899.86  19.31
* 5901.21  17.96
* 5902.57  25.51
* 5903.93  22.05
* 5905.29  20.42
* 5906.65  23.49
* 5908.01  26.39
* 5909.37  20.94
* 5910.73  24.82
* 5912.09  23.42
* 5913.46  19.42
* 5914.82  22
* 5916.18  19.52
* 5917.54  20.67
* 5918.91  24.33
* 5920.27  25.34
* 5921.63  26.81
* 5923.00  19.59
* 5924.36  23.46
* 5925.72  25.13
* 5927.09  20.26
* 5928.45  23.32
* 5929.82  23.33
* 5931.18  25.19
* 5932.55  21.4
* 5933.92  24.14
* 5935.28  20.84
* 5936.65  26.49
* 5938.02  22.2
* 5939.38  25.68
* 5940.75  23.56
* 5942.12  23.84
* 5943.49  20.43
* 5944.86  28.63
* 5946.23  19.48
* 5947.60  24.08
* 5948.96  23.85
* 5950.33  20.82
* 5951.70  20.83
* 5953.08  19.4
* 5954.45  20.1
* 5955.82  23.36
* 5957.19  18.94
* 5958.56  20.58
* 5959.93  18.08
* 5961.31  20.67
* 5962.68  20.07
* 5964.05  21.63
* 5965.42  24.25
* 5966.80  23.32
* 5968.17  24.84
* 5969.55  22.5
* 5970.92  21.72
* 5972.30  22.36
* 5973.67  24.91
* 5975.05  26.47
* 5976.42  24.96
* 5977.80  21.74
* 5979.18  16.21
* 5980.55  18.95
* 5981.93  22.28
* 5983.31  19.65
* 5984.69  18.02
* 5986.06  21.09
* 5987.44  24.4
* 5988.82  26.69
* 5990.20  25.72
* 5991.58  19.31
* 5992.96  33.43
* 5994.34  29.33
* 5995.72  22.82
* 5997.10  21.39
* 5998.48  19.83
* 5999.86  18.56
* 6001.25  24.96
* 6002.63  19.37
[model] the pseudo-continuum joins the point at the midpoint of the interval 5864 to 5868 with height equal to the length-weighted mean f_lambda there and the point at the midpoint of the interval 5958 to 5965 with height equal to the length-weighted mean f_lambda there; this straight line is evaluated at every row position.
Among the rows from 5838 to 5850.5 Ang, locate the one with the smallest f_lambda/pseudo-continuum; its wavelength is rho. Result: 5840.38 Ang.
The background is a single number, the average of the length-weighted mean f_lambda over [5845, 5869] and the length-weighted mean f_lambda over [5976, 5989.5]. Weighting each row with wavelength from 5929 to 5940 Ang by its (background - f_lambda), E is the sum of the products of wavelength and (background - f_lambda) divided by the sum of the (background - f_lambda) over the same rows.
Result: 5935.2 Ang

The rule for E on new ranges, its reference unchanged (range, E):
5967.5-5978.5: 5973.3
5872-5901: 5894.5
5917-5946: 5932.9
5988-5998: 5992.3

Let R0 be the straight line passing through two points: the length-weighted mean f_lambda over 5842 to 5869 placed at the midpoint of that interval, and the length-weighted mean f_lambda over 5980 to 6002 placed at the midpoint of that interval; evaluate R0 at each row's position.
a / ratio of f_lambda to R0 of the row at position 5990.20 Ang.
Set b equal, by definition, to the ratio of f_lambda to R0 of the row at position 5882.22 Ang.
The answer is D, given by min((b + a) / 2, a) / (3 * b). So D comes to 0.37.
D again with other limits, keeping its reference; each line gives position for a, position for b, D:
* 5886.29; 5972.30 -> 0.34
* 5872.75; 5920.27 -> 0.28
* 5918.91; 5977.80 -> 0.36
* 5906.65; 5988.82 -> 0.30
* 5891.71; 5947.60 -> 0.22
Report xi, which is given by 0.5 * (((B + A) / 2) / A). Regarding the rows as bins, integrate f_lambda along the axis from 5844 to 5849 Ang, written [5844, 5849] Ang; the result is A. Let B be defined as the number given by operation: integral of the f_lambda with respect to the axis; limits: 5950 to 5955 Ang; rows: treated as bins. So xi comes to 0.47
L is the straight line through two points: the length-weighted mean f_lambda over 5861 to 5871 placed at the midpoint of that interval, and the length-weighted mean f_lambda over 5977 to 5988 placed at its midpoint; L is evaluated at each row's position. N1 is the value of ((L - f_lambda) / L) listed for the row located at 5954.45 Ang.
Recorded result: 0.03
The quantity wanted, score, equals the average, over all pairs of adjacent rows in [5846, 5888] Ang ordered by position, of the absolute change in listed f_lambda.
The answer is 2.53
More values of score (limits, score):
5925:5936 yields 2.80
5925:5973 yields 2.69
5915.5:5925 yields 3.06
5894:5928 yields 3.18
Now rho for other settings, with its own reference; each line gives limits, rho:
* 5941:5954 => 5946.23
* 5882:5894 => 5887.64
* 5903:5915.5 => 5913.46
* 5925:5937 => 5927.09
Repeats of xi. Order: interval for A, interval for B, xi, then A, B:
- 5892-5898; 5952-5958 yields 0.56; 98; 123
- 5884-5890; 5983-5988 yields 0.48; 111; 104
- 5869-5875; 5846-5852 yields 0.52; 126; 134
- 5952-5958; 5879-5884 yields 0.47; 123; 110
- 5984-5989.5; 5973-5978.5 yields 0.52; 124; 135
